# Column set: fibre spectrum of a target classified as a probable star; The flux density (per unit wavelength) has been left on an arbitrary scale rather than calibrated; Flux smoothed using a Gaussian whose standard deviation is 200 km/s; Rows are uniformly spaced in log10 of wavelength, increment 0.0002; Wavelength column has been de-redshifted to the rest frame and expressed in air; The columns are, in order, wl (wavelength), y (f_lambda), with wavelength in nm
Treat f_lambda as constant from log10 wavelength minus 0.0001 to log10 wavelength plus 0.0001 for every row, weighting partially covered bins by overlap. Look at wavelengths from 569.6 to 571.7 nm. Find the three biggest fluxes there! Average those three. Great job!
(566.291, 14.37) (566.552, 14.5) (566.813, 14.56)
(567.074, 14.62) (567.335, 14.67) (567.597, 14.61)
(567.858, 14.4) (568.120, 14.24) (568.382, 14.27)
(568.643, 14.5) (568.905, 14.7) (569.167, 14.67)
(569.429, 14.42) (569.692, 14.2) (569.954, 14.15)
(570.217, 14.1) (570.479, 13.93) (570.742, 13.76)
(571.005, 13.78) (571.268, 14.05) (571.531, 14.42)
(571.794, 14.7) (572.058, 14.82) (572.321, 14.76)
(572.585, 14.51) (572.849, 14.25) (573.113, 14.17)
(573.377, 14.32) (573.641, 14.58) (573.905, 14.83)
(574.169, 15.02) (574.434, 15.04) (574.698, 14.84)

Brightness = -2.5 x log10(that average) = -2.89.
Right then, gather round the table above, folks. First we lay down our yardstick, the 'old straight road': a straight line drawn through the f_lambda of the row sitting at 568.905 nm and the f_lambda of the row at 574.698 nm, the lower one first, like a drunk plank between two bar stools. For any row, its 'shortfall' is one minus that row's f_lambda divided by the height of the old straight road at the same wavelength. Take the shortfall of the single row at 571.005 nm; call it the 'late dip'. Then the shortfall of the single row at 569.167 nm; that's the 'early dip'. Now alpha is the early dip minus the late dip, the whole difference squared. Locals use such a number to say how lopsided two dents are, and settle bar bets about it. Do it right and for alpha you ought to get 0.0040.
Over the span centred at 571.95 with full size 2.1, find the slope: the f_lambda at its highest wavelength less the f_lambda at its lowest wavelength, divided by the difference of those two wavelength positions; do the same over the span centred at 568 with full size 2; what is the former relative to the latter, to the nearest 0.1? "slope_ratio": 5.8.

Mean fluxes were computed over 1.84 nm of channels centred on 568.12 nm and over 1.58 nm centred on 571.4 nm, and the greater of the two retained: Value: 14.5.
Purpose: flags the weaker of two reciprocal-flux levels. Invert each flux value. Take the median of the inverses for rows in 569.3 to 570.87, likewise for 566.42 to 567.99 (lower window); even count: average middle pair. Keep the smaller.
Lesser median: 0.0686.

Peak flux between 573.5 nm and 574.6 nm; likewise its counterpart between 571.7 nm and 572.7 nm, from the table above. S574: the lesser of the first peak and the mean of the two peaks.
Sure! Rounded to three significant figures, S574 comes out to 14.9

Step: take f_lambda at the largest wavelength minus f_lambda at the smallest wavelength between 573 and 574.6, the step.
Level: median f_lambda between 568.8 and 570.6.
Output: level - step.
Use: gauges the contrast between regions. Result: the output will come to 13.3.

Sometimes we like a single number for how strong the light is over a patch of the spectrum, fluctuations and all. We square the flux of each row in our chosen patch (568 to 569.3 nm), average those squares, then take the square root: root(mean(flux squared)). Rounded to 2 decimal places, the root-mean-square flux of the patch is 14.48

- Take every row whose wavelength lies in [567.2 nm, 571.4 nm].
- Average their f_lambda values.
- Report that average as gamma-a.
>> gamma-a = 14.3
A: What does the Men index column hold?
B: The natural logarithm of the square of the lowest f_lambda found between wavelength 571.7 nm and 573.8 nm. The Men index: 5.30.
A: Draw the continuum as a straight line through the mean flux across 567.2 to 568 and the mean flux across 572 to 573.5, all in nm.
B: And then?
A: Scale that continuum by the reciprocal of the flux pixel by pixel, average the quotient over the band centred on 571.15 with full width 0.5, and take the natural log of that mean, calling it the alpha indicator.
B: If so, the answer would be 0.04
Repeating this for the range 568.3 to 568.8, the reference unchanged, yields 0.01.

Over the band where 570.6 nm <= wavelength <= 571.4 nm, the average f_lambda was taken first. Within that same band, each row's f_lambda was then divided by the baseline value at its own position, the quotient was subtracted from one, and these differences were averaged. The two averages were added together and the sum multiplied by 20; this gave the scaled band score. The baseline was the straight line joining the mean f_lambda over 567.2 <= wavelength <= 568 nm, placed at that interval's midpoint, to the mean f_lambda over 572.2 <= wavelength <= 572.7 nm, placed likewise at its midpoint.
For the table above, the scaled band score 278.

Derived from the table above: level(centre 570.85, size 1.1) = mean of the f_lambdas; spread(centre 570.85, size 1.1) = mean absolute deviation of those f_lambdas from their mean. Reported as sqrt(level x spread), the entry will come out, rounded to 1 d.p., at 1.2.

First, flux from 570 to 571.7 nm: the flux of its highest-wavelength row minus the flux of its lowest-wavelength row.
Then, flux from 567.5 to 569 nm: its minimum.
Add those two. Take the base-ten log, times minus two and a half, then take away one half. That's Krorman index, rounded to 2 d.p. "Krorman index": -3.41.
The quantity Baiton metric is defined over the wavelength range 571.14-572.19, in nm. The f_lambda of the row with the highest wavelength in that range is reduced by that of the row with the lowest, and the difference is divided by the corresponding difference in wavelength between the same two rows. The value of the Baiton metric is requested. 1.0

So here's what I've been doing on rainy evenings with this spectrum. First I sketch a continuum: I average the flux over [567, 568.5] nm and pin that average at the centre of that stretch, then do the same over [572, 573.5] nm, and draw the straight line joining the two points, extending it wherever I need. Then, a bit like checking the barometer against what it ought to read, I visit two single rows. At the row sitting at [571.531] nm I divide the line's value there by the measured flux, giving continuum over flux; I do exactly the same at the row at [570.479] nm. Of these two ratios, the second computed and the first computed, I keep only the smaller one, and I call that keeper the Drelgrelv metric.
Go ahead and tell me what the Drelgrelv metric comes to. 1.00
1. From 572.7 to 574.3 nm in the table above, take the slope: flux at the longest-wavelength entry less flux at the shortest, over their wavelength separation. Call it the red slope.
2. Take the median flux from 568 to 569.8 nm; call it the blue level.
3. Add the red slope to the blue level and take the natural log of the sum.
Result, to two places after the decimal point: 2.71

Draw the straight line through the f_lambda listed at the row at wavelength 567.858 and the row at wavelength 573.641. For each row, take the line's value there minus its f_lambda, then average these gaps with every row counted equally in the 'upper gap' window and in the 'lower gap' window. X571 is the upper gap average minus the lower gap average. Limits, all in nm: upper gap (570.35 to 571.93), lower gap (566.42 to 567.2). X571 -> 0.59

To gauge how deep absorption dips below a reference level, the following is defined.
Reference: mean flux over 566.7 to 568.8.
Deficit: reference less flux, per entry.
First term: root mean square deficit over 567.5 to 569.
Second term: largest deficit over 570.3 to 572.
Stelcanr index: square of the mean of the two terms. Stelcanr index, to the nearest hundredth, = 0.20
